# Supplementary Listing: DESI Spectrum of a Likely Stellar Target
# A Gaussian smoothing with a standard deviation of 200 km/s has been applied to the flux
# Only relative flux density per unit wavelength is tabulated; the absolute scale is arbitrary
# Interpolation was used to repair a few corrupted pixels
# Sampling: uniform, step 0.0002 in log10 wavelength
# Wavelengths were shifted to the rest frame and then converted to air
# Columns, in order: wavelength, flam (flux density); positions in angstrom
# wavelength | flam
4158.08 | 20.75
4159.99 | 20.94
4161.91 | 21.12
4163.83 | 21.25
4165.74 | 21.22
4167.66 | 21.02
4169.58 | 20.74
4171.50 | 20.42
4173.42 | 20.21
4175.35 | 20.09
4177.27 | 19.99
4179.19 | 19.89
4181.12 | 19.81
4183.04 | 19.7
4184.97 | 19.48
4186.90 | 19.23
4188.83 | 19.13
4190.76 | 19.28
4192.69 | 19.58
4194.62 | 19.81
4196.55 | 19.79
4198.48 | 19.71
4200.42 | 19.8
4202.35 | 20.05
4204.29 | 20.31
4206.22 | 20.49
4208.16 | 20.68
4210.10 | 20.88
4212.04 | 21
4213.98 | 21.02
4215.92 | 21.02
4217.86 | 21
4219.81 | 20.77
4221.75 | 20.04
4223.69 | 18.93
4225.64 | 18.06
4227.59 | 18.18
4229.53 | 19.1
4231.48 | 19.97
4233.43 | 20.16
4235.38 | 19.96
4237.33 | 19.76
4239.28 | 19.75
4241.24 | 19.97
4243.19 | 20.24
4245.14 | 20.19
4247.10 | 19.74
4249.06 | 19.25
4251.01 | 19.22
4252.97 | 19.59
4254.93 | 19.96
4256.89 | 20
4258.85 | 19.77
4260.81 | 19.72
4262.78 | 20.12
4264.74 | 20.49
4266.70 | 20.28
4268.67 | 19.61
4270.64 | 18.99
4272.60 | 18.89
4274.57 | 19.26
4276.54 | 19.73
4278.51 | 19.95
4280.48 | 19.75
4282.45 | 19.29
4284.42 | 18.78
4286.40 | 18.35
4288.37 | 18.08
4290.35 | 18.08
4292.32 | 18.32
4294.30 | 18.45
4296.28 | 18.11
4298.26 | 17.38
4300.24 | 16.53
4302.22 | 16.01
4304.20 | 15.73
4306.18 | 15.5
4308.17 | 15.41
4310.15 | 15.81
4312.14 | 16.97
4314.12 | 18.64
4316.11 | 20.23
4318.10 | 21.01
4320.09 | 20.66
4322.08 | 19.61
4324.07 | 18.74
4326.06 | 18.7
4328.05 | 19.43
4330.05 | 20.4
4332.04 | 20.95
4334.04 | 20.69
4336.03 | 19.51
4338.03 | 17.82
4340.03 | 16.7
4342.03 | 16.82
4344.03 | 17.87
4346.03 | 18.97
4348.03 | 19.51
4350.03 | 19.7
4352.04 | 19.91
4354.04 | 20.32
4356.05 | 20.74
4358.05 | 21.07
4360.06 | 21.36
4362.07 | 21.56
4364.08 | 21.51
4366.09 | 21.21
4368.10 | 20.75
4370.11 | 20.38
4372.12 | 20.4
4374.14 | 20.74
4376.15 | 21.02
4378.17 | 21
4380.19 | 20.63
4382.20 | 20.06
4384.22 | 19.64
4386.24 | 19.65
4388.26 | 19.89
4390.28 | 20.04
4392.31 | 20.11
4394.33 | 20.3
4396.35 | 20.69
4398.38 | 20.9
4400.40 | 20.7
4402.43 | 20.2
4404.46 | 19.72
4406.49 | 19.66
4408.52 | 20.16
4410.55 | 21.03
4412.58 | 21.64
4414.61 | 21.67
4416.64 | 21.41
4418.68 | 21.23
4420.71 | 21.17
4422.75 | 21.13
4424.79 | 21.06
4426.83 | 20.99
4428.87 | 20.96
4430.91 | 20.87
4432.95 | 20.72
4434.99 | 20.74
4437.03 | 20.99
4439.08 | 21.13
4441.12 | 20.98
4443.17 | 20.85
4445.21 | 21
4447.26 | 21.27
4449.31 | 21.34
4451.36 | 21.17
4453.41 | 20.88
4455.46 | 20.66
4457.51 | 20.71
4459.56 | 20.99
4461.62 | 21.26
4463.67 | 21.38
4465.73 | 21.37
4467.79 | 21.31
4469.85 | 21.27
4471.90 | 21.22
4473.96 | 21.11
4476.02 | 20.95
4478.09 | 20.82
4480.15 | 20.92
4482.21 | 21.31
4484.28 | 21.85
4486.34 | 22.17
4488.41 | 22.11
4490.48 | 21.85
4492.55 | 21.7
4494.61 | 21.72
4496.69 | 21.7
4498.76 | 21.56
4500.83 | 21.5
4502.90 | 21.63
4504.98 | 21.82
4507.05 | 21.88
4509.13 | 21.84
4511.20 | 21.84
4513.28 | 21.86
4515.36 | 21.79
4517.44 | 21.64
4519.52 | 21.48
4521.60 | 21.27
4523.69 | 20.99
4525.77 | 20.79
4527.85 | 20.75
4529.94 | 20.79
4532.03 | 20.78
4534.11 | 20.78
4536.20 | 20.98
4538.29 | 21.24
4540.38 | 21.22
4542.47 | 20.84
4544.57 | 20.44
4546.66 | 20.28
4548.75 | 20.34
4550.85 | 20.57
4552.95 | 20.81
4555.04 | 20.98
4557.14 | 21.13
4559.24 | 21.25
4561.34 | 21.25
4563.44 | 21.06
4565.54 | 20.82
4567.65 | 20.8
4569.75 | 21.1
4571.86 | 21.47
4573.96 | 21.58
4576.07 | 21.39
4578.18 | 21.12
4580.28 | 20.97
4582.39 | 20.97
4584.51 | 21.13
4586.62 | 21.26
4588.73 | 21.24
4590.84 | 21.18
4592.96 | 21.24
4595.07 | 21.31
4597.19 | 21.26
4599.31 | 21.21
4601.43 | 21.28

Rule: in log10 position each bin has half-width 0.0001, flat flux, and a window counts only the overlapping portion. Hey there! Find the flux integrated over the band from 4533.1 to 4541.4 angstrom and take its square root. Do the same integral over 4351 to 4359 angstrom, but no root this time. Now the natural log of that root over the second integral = -2.52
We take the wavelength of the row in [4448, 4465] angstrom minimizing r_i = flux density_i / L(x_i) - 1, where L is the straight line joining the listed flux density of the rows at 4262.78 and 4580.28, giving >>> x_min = 4455.46 angstrom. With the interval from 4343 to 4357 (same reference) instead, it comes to 4344.03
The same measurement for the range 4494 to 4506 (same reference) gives 4500.83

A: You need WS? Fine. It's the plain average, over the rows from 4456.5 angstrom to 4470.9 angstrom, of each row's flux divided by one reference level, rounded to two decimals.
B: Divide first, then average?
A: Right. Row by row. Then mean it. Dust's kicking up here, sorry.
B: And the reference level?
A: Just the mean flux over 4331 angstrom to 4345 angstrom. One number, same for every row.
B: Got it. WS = 1.14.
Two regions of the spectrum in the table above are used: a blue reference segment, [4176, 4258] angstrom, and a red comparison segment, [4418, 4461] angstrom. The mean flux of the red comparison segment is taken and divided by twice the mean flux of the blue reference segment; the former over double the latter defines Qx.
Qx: 0.528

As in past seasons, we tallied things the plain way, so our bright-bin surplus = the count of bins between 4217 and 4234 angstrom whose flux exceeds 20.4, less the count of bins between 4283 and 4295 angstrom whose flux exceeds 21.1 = 2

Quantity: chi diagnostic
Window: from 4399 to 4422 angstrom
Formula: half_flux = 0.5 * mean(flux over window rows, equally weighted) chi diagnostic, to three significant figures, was 10.4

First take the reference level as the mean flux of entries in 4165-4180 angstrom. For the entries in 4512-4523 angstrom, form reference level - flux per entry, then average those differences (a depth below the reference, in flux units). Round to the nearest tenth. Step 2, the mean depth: -1.2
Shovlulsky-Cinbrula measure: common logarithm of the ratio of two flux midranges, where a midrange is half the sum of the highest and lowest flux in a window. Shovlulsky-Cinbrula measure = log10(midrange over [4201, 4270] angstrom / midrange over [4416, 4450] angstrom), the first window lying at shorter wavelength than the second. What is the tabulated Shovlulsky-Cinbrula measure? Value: -0.033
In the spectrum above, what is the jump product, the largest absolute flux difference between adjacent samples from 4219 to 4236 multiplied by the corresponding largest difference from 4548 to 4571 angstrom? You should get 0.3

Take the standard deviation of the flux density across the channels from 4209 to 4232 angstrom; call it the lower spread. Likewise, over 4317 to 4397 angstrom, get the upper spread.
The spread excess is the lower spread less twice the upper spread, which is -1.2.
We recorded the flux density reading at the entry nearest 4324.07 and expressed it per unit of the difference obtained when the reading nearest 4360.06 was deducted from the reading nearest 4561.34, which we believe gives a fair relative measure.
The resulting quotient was -170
